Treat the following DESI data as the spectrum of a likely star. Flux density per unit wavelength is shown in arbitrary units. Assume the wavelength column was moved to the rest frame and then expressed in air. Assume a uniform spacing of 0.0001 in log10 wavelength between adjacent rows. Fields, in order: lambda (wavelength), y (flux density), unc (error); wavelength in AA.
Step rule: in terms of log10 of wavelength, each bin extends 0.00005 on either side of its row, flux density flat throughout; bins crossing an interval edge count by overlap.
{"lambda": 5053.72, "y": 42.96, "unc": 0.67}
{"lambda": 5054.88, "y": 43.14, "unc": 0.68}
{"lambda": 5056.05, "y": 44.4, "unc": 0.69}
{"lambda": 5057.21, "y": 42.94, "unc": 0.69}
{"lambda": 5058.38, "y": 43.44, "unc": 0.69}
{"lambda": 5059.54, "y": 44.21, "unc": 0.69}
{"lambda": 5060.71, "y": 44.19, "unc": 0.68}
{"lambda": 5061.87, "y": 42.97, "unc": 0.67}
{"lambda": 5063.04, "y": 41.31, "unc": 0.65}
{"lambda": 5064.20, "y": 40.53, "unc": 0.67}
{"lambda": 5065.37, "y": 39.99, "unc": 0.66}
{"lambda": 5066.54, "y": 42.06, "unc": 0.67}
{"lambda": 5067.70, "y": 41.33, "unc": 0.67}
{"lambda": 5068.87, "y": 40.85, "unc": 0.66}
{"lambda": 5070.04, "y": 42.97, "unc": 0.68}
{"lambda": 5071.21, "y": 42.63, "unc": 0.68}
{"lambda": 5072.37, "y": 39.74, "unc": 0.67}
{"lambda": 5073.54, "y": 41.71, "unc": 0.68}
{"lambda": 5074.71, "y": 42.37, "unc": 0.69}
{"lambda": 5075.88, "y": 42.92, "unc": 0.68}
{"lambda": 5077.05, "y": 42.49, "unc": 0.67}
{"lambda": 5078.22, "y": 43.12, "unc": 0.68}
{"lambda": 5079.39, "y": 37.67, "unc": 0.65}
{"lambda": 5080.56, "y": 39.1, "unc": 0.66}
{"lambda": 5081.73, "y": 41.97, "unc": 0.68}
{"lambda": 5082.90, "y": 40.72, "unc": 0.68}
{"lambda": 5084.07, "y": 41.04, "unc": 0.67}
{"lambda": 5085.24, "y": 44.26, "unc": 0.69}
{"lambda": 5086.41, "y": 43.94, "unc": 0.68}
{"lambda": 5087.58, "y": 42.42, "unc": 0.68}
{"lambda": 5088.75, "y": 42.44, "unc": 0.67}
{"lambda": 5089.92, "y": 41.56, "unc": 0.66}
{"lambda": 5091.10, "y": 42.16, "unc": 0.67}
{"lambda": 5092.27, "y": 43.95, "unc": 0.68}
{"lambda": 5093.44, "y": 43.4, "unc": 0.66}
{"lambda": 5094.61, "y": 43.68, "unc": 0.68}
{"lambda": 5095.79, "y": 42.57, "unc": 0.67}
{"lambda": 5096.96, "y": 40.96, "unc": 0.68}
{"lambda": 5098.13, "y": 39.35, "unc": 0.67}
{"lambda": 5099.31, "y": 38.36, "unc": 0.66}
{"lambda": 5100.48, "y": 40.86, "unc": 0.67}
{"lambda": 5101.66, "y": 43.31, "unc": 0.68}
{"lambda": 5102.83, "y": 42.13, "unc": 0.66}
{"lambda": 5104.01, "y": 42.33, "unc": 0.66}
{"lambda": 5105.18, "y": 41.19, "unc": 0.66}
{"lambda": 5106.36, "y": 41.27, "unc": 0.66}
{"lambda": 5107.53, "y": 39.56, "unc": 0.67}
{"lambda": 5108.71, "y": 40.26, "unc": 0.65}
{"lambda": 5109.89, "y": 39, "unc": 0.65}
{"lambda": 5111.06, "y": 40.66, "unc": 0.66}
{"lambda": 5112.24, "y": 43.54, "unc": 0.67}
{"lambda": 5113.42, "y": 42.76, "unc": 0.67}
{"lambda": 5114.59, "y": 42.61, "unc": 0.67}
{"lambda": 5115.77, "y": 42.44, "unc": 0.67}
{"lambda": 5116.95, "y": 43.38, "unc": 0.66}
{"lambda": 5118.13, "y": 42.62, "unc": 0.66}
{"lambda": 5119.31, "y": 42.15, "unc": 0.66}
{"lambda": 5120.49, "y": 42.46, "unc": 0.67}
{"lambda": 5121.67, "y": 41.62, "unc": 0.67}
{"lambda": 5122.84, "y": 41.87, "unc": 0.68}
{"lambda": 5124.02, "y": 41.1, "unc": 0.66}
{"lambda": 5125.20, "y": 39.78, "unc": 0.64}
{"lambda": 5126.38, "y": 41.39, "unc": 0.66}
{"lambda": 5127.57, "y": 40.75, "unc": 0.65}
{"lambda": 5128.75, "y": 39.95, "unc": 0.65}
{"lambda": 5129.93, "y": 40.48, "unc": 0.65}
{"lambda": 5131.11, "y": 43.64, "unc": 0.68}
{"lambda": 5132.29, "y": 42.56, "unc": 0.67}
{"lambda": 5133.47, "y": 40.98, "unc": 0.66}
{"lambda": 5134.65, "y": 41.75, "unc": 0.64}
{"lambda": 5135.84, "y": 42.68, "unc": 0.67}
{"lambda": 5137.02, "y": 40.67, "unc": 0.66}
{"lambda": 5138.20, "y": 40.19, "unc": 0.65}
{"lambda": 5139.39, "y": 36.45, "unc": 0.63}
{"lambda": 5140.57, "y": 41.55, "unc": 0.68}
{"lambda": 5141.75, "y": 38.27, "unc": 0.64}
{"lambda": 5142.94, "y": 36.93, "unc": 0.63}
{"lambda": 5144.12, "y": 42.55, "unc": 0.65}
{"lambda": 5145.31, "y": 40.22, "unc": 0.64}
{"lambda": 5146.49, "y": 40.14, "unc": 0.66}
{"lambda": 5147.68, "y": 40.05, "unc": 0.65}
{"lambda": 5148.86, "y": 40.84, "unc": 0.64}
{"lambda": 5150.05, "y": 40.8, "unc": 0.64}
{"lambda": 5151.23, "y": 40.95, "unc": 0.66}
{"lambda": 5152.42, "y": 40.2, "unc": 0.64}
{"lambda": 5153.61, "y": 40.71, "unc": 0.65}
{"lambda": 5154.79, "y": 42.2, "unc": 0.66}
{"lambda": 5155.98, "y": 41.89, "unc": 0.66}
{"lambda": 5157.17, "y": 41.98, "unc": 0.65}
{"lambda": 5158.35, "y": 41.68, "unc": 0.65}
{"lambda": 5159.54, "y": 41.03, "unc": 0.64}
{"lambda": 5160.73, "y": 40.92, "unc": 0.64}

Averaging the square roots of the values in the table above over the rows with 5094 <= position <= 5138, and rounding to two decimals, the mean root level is 6.44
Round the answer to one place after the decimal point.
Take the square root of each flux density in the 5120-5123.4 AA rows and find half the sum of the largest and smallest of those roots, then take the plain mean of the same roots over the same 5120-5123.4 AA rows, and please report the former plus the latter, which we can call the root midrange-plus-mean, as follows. 13.0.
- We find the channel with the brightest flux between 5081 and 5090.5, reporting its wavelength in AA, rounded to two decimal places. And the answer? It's 5085.24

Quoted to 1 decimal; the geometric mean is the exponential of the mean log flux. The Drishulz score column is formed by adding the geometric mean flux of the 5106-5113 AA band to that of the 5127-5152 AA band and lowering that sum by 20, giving 61.2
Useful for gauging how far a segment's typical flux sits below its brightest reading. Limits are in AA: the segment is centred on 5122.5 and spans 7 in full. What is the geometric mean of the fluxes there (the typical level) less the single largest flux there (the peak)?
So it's -1.0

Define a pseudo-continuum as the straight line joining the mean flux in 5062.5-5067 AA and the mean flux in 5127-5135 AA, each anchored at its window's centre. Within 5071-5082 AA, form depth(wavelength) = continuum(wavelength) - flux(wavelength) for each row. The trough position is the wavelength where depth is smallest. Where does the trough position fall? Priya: 5078.22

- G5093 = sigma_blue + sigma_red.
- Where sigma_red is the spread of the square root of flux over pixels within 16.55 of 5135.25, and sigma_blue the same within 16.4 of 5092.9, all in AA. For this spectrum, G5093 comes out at 0.26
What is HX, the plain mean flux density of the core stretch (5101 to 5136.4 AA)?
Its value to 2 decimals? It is 41.67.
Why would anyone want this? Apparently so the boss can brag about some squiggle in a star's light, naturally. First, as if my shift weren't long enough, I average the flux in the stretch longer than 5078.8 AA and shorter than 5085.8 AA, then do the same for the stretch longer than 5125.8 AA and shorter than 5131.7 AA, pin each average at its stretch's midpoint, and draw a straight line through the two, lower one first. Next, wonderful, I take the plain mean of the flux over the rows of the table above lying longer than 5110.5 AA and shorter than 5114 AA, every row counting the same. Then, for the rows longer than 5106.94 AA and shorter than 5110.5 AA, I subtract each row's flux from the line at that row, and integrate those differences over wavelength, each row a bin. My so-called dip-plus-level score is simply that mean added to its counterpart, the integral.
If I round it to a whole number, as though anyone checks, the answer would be 47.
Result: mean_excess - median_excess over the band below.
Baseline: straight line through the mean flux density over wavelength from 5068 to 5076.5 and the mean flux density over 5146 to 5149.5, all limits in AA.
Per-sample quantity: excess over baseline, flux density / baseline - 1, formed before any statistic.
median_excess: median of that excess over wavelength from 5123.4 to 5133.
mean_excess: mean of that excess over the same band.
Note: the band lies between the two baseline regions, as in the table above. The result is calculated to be 0.0081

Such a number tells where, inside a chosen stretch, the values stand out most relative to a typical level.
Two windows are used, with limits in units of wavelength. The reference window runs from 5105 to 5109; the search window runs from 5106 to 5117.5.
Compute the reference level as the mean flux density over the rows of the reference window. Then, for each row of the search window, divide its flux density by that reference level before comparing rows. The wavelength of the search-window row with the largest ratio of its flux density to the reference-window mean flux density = 5112.24 AA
